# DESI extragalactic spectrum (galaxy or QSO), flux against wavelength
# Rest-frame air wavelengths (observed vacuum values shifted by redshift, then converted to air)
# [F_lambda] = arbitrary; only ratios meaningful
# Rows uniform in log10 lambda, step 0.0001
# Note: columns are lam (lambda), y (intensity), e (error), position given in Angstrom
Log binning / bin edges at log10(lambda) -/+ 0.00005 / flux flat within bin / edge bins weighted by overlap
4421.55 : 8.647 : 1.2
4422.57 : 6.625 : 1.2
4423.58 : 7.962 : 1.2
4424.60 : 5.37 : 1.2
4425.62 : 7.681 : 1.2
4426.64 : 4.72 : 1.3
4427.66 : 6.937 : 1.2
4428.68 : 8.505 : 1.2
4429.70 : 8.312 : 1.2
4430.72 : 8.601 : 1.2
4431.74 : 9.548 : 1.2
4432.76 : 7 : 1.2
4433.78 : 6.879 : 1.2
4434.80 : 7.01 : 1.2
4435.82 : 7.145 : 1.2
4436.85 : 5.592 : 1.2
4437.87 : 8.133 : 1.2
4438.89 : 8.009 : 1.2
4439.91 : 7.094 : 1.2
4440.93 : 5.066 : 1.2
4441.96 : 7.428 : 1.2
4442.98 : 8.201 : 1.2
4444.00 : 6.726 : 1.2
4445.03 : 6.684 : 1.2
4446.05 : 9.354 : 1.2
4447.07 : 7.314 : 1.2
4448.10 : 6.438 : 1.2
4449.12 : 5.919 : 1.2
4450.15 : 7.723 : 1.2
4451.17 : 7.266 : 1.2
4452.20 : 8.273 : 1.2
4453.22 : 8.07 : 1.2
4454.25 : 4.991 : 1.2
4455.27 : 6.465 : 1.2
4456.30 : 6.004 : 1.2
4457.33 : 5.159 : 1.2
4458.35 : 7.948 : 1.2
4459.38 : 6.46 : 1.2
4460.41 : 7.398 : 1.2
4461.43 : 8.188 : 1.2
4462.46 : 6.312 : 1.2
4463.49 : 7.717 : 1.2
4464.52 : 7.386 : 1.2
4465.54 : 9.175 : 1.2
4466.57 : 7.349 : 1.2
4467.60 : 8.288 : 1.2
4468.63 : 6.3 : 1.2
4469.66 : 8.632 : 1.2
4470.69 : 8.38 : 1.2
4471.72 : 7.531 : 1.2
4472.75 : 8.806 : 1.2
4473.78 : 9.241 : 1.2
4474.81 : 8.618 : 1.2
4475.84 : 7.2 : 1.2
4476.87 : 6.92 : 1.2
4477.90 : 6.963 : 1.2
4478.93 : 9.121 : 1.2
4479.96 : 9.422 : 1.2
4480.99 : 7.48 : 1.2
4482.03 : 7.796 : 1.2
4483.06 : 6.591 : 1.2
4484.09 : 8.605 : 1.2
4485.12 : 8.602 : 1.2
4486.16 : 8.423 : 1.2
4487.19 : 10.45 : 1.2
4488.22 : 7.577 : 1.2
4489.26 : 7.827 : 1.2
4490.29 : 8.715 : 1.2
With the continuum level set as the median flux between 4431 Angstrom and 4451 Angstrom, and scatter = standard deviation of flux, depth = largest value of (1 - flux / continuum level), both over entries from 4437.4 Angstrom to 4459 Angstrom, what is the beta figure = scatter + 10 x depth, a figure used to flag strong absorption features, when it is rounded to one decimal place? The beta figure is 4.1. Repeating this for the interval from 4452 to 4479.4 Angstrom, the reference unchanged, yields 4.1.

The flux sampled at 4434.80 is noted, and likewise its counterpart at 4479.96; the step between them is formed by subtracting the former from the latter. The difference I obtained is 2.4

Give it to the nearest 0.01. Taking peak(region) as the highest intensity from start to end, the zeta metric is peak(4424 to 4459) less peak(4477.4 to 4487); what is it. 0.13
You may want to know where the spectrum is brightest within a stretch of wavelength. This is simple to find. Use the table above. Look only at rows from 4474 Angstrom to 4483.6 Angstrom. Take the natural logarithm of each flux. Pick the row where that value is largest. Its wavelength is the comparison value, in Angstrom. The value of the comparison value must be 4479.96 Angstrom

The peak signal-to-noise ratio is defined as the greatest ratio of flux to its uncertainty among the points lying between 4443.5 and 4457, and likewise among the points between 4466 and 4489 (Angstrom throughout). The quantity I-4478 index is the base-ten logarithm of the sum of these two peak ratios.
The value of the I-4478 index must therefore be 1.218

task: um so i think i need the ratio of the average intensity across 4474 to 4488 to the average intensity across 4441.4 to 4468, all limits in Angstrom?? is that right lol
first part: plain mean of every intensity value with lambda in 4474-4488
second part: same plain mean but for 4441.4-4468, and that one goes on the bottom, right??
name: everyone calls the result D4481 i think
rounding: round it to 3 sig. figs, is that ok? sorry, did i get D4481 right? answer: 1.13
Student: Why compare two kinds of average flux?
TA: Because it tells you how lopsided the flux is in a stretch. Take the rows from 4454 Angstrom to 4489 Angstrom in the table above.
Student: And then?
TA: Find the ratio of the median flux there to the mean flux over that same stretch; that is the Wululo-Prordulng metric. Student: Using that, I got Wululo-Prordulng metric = 0.99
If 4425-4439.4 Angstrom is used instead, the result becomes 1.00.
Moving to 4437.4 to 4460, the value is 1.02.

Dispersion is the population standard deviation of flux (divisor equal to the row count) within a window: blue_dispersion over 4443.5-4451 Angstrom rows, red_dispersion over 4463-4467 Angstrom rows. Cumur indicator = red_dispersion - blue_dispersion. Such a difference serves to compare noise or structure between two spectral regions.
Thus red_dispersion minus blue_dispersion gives -0.30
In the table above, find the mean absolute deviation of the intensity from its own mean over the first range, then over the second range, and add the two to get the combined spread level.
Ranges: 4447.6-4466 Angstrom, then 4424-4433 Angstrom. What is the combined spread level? 2.21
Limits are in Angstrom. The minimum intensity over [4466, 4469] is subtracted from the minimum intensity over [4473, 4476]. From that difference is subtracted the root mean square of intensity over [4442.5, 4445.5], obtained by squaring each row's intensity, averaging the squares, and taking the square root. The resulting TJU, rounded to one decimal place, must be -6.3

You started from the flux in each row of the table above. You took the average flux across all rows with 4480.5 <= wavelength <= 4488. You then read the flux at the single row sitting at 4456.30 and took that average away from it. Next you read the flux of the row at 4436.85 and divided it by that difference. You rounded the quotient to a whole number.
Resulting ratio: -2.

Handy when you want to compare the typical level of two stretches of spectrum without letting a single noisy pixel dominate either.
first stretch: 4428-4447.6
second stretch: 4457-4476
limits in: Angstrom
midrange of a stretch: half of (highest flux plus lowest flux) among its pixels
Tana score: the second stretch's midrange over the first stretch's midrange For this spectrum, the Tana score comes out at 0.99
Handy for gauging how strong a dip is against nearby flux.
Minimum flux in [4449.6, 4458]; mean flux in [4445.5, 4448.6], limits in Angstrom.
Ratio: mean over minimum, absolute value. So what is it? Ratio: 1.5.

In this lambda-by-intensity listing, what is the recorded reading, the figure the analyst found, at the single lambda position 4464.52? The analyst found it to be 7.386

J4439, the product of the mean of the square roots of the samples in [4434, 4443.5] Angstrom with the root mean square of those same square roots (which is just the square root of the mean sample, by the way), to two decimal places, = 7.05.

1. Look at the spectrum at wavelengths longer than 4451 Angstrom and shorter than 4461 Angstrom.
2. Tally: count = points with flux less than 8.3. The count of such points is 10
